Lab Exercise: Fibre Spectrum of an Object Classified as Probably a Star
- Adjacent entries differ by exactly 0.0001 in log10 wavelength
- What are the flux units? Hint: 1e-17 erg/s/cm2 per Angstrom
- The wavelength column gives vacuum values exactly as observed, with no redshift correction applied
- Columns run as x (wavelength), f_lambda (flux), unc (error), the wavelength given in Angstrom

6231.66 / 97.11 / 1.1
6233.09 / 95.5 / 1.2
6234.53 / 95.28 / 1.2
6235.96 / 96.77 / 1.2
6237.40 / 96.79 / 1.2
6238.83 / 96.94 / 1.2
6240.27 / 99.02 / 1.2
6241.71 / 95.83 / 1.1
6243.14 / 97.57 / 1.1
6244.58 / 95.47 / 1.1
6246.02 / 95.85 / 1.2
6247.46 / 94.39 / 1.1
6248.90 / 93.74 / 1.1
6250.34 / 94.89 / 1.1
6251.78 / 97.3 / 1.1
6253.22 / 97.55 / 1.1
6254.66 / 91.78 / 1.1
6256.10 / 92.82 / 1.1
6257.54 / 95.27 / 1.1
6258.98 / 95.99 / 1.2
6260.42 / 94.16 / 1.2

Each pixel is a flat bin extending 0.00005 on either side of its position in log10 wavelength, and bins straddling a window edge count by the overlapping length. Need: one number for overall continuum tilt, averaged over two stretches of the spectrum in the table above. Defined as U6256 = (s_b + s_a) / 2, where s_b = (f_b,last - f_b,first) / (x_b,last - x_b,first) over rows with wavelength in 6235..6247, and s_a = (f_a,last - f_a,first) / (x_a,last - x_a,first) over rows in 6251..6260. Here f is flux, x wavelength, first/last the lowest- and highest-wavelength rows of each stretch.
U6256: -0.14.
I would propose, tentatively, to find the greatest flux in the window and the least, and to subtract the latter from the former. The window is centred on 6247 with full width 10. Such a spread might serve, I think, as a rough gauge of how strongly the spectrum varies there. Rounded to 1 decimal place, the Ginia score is 3.8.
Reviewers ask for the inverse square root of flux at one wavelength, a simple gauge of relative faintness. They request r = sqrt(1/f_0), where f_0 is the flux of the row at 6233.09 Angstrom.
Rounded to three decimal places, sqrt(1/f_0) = 0.102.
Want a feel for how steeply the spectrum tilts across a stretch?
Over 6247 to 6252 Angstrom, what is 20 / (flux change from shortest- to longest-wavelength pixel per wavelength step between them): 30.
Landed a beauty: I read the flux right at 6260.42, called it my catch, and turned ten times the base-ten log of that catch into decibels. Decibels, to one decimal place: 19.7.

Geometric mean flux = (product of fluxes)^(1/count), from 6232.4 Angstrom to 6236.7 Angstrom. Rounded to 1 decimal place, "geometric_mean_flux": 95.8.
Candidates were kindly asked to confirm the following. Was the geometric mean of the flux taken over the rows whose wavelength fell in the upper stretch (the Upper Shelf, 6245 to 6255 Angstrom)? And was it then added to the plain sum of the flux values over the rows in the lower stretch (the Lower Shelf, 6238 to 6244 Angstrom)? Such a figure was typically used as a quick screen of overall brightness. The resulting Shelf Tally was 484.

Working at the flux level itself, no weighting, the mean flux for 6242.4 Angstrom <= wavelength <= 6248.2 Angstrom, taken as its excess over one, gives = 94.8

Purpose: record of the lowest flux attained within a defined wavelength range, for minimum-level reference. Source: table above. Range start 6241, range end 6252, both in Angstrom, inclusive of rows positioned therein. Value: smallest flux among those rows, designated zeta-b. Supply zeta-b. 93.74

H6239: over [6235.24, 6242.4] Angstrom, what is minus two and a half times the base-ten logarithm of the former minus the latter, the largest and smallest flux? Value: -1.3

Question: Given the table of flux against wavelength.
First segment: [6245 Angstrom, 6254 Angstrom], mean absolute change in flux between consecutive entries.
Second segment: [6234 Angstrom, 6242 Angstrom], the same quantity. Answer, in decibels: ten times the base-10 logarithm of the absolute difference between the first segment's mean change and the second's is -6.9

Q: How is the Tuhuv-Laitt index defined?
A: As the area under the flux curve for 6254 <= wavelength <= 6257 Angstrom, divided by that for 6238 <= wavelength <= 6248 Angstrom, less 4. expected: -3.7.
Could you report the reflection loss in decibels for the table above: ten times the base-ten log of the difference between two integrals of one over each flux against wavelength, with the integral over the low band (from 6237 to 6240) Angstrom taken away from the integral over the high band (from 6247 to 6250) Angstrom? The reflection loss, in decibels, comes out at -30.3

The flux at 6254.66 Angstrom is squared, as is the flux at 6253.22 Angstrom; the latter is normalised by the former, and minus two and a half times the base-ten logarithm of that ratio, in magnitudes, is -0.13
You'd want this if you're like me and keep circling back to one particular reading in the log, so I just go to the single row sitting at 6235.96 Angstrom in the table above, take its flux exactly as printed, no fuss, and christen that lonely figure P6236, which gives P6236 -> 96.77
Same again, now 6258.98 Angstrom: 95.99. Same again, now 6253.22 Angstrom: 97.55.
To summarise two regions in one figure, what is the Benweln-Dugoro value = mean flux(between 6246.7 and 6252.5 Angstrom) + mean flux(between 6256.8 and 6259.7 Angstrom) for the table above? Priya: 191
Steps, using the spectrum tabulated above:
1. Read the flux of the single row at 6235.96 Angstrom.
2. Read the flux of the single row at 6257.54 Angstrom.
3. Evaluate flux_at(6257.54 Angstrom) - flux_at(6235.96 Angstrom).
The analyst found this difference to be -1.5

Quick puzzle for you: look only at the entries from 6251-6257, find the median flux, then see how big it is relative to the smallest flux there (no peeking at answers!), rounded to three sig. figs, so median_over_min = 1.04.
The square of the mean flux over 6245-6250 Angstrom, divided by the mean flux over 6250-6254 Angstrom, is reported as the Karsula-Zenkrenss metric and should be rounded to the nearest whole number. 93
